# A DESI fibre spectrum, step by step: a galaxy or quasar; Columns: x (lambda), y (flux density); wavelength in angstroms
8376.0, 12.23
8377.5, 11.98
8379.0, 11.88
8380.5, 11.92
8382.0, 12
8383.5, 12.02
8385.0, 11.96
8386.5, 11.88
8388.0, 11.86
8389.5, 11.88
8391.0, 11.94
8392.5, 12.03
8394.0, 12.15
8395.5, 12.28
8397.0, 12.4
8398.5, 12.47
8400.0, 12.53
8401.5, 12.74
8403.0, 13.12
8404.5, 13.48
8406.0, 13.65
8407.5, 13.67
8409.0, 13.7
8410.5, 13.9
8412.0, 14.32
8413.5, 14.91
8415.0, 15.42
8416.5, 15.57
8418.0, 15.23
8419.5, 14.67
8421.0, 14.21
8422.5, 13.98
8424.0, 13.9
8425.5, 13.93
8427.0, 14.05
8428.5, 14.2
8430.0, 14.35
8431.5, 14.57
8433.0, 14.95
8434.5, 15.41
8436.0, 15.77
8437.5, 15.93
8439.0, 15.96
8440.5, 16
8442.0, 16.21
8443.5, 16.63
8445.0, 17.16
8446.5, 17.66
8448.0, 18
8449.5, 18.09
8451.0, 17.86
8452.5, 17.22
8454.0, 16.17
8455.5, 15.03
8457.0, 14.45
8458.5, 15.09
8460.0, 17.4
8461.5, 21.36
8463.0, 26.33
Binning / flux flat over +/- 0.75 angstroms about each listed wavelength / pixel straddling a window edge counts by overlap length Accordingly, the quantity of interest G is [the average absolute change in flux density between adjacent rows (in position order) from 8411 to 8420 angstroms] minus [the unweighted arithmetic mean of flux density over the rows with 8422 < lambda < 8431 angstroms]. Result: -13.6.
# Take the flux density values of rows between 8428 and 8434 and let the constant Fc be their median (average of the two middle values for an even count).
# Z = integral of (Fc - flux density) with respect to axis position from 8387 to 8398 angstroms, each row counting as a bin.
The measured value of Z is 26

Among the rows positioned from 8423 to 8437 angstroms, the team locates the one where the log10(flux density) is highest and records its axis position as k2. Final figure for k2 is 8436.0 angstroms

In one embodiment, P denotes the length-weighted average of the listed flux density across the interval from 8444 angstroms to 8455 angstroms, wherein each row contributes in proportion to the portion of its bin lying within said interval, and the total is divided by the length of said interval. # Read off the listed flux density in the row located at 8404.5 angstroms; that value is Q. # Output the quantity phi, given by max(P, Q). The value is 17.4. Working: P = 17.4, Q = 13.48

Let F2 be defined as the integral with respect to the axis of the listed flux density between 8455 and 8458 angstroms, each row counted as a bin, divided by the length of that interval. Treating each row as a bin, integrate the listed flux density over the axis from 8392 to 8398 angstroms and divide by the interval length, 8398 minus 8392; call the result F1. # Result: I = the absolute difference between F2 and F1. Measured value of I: 2.51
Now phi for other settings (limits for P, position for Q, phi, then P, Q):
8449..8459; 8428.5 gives 16.3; 16.3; 14.2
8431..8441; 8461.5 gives 21.4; 15.5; 21.36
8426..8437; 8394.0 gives 14.8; 14.8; 12.15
